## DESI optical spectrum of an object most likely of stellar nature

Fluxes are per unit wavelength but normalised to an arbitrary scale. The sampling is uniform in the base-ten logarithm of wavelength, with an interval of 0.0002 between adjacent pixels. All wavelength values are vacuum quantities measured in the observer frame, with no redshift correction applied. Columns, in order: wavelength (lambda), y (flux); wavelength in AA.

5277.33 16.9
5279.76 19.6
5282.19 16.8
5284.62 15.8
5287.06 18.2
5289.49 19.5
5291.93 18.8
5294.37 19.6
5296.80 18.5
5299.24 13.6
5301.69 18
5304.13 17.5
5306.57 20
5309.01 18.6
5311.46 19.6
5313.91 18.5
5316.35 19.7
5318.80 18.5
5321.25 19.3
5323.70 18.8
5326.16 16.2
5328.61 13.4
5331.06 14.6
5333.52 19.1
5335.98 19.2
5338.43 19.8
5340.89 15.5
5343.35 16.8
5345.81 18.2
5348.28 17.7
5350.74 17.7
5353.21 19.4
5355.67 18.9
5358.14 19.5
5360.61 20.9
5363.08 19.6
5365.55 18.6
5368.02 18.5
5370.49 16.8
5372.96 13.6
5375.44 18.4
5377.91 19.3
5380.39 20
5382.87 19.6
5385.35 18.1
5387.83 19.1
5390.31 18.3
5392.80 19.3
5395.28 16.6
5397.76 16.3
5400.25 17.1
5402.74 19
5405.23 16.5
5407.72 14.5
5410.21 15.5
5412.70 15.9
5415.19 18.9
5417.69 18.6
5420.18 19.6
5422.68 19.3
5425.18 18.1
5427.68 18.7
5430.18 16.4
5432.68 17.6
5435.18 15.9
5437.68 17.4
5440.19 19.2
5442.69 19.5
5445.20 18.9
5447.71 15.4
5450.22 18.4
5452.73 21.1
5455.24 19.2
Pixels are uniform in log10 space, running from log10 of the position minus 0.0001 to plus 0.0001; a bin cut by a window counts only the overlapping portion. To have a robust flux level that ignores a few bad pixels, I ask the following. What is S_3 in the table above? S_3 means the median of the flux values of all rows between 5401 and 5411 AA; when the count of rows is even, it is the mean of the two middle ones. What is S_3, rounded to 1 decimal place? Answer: 16.0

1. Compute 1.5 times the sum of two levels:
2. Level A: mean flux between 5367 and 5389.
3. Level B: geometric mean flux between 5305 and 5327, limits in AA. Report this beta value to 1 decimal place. 55.4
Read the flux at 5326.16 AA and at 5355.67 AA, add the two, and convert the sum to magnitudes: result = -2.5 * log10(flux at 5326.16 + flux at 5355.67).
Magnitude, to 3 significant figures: -3.86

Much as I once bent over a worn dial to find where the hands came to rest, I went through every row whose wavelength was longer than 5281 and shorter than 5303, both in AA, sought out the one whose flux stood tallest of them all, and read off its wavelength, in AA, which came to 5294.37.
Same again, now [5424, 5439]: 5427.68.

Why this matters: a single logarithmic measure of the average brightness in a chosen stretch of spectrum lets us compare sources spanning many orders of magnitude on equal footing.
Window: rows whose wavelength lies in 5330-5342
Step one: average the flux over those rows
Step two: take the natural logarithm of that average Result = 2.87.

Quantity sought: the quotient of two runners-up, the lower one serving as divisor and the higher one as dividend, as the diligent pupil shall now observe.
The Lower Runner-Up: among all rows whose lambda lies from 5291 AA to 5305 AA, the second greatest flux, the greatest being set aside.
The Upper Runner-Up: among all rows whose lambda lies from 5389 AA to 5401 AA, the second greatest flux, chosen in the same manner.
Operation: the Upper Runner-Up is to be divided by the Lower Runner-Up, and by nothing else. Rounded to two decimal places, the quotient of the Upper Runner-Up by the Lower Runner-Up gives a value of 0.97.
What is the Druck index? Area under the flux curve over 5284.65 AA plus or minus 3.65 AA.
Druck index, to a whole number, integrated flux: 124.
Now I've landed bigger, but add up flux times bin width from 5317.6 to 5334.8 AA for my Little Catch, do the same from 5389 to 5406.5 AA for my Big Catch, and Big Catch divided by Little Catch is 1.04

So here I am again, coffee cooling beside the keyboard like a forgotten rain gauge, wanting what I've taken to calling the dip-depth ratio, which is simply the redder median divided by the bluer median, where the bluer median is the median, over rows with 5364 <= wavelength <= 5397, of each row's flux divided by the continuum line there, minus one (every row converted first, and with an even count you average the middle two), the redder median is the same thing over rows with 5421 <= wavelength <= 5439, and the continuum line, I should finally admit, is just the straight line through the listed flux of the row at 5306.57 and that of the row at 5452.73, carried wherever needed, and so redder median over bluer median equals 1.67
